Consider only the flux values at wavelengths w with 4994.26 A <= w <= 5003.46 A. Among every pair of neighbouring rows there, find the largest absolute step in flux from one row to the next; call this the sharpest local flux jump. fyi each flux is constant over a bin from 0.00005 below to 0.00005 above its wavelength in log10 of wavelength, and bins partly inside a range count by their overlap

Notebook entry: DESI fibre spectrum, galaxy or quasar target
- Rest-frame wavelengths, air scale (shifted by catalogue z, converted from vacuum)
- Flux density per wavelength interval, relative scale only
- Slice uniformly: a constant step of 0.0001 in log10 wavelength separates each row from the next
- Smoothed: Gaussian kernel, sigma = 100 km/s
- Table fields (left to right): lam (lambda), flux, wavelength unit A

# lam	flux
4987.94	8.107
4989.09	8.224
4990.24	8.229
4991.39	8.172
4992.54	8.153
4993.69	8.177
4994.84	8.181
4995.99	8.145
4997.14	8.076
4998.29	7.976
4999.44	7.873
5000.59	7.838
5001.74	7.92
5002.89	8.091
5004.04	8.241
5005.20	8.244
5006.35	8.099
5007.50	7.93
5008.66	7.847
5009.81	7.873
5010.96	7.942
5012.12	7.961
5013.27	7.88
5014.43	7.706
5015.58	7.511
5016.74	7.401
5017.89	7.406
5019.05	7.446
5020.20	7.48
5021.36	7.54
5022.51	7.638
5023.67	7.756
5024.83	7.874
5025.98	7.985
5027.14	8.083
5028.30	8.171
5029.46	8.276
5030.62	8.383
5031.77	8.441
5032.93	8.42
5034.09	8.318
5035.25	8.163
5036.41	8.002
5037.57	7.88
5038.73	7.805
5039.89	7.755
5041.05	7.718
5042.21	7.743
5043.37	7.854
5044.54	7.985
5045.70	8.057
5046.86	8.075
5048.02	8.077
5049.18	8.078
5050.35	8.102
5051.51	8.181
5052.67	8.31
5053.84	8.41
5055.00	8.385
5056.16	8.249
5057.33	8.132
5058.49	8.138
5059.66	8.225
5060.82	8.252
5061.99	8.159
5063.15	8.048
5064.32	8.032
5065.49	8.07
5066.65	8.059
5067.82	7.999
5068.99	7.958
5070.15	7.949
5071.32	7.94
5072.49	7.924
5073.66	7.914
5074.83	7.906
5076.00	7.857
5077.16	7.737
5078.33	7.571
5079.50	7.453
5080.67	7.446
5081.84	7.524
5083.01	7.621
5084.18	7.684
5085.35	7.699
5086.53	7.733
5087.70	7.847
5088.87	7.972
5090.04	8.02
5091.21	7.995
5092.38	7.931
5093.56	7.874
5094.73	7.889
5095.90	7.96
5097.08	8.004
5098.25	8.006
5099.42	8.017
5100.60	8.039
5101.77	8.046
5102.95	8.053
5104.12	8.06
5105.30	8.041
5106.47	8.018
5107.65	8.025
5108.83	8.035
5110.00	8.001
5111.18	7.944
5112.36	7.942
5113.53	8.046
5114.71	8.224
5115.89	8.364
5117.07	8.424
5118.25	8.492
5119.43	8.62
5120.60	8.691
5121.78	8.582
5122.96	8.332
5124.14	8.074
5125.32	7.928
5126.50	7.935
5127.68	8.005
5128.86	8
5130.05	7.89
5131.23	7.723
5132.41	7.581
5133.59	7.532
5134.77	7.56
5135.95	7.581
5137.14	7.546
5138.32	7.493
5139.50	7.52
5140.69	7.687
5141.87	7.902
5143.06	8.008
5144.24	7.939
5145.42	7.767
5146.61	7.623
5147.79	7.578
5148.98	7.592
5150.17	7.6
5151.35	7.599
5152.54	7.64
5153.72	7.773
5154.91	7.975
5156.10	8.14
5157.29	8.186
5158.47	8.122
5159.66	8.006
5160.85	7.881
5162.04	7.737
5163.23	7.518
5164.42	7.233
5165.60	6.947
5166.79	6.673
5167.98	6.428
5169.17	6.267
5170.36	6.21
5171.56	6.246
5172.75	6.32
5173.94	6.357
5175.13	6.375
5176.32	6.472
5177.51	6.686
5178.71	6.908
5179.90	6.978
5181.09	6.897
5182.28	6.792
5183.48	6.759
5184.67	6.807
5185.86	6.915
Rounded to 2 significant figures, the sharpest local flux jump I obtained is 0.17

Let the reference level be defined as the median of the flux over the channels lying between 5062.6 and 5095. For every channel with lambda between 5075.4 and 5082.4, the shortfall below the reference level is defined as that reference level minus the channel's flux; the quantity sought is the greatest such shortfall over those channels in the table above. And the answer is 0.46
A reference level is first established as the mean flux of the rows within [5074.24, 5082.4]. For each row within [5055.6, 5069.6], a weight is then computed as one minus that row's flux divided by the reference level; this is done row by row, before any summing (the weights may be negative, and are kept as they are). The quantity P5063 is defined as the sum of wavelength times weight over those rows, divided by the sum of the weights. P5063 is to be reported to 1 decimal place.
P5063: 5061.9 A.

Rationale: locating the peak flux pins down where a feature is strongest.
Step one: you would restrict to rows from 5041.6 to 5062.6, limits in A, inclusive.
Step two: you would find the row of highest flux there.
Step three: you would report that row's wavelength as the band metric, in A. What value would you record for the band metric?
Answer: 5053.84 A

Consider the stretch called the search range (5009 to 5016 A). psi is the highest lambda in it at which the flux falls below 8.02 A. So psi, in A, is 5015.58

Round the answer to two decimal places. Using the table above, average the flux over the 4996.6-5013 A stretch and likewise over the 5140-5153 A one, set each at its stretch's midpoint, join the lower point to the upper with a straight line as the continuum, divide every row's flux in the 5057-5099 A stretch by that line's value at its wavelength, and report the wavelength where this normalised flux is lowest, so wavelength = 5080.67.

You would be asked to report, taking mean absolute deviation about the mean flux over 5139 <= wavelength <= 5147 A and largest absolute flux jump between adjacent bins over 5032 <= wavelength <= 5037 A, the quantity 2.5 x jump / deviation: 2.7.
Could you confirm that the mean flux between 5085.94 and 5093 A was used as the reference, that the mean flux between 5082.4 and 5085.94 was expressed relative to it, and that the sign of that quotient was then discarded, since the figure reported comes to 0.97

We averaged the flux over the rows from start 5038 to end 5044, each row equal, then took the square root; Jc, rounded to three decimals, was 2.788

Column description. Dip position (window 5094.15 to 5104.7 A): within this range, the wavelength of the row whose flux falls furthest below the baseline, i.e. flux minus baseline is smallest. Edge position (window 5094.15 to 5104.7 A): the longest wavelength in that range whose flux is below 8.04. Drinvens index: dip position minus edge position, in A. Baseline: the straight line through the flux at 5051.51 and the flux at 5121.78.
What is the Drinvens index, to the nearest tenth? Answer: -5.9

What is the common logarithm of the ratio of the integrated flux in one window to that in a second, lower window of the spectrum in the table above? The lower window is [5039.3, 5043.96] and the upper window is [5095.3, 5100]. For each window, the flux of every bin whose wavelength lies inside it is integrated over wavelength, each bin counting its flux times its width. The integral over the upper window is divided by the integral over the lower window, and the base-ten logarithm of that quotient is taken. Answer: 0.017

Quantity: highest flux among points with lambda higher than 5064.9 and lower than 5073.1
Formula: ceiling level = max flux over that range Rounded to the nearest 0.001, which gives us 8.070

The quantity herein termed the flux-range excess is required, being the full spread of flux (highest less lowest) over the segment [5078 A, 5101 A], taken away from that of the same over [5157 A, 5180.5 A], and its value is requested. 1.4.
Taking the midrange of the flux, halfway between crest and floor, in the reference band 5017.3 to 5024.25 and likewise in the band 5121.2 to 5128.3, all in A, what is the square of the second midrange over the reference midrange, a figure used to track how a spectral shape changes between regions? 1.19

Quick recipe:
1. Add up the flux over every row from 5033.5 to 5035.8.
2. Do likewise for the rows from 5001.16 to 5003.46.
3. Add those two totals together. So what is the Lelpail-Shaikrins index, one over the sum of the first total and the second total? 0.0308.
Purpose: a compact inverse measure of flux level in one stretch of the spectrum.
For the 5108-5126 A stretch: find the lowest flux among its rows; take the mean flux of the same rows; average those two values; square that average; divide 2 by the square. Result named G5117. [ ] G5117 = 0.031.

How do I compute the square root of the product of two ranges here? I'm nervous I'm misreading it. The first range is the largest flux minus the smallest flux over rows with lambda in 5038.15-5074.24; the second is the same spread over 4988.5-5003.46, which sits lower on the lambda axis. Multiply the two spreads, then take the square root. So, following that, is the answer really 0.52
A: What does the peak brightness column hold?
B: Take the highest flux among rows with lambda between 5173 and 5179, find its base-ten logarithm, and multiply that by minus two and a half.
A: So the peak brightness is -2.10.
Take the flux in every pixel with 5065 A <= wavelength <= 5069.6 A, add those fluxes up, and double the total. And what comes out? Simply 64.2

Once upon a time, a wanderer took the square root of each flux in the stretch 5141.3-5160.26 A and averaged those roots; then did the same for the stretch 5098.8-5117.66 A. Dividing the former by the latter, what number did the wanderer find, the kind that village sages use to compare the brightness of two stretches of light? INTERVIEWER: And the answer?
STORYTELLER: 0.985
